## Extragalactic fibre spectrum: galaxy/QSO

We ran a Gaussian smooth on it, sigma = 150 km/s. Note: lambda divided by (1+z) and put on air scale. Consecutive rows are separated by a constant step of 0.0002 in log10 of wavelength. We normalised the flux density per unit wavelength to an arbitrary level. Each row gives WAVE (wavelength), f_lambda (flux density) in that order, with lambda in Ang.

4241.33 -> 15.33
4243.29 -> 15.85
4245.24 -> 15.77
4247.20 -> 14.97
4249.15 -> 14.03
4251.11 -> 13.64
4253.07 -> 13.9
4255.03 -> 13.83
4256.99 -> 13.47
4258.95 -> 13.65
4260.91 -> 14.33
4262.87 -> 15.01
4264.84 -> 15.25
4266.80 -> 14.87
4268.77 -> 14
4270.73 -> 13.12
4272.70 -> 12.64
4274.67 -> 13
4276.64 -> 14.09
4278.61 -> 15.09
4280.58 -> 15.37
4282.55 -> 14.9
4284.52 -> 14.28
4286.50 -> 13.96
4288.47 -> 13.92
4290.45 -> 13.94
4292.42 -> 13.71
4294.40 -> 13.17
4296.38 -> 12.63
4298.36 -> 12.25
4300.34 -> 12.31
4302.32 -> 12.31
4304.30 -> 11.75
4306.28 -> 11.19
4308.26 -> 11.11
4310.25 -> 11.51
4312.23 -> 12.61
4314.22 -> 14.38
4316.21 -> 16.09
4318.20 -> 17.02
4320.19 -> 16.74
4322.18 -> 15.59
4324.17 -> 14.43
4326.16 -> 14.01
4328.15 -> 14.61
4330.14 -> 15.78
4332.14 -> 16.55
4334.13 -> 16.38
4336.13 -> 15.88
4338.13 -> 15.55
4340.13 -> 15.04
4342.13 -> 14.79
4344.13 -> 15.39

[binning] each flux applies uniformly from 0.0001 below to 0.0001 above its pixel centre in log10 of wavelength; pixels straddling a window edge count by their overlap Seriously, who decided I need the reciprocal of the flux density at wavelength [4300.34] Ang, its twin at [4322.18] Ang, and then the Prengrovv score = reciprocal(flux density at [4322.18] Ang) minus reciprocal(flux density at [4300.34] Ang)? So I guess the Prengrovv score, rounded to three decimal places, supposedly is -0.017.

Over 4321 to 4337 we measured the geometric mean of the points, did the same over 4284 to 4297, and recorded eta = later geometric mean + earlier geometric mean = 29.0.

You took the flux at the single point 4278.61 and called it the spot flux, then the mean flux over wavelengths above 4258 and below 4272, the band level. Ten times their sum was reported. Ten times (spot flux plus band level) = 294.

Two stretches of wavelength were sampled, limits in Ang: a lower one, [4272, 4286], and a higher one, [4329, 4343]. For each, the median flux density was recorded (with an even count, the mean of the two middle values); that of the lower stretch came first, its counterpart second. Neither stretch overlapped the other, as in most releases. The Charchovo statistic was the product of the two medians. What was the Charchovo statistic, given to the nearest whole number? 225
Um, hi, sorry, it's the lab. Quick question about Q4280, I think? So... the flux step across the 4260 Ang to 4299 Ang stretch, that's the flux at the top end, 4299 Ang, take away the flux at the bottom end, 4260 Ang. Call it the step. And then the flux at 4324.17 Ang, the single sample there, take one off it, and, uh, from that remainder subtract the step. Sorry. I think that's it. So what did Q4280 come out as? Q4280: 15.5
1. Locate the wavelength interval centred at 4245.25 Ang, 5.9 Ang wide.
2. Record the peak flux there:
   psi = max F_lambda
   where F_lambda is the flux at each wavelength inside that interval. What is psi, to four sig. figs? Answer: 15.85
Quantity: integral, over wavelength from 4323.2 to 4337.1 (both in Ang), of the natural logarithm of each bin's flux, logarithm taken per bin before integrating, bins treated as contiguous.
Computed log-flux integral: 38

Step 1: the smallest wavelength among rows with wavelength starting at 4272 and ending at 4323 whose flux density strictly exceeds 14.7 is 4278.61 Ang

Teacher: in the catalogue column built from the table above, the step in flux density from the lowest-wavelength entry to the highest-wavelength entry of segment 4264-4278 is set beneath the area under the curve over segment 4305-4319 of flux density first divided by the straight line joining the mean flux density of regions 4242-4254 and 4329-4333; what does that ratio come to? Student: -10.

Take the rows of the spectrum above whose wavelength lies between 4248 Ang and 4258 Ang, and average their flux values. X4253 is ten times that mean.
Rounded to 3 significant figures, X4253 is 138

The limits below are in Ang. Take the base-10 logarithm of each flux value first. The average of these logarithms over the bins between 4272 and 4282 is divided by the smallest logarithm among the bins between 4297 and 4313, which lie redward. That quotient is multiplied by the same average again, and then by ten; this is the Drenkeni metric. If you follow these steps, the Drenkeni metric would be 12.6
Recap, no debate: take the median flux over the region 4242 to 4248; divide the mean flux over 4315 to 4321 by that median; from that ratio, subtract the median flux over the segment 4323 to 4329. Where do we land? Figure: -13.4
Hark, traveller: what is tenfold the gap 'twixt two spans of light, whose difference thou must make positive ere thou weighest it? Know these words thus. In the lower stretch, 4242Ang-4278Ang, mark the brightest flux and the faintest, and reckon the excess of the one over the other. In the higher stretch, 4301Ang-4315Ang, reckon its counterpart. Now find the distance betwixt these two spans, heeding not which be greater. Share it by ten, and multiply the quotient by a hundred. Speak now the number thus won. 0.6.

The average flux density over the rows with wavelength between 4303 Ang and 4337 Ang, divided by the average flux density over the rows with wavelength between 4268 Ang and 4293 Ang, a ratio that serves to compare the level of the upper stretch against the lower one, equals 1.03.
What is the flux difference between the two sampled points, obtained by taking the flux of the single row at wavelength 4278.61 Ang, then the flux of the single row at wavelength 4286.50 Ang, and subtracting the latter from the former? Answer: 1.1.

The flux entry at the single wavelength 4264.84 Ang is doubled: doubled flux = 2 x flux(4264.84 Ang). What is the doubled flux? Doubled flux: 30.5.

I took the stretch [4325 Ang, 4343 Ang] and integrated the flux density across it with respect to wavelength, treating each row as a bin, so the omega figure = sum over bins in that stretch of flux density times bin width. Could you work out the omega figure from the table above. 277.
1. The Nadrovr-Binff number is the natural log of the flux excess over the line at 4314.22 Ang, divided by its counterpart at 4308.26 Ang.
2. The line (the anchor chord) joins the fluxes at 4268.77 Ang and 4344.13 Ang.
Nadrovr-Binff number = -2.1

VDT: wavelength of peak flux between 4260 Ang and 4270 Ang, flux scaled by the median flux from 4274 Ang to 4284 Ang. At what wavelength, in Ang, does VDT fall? 4264.84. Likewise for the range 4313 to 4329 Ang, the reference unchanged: 4318.20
